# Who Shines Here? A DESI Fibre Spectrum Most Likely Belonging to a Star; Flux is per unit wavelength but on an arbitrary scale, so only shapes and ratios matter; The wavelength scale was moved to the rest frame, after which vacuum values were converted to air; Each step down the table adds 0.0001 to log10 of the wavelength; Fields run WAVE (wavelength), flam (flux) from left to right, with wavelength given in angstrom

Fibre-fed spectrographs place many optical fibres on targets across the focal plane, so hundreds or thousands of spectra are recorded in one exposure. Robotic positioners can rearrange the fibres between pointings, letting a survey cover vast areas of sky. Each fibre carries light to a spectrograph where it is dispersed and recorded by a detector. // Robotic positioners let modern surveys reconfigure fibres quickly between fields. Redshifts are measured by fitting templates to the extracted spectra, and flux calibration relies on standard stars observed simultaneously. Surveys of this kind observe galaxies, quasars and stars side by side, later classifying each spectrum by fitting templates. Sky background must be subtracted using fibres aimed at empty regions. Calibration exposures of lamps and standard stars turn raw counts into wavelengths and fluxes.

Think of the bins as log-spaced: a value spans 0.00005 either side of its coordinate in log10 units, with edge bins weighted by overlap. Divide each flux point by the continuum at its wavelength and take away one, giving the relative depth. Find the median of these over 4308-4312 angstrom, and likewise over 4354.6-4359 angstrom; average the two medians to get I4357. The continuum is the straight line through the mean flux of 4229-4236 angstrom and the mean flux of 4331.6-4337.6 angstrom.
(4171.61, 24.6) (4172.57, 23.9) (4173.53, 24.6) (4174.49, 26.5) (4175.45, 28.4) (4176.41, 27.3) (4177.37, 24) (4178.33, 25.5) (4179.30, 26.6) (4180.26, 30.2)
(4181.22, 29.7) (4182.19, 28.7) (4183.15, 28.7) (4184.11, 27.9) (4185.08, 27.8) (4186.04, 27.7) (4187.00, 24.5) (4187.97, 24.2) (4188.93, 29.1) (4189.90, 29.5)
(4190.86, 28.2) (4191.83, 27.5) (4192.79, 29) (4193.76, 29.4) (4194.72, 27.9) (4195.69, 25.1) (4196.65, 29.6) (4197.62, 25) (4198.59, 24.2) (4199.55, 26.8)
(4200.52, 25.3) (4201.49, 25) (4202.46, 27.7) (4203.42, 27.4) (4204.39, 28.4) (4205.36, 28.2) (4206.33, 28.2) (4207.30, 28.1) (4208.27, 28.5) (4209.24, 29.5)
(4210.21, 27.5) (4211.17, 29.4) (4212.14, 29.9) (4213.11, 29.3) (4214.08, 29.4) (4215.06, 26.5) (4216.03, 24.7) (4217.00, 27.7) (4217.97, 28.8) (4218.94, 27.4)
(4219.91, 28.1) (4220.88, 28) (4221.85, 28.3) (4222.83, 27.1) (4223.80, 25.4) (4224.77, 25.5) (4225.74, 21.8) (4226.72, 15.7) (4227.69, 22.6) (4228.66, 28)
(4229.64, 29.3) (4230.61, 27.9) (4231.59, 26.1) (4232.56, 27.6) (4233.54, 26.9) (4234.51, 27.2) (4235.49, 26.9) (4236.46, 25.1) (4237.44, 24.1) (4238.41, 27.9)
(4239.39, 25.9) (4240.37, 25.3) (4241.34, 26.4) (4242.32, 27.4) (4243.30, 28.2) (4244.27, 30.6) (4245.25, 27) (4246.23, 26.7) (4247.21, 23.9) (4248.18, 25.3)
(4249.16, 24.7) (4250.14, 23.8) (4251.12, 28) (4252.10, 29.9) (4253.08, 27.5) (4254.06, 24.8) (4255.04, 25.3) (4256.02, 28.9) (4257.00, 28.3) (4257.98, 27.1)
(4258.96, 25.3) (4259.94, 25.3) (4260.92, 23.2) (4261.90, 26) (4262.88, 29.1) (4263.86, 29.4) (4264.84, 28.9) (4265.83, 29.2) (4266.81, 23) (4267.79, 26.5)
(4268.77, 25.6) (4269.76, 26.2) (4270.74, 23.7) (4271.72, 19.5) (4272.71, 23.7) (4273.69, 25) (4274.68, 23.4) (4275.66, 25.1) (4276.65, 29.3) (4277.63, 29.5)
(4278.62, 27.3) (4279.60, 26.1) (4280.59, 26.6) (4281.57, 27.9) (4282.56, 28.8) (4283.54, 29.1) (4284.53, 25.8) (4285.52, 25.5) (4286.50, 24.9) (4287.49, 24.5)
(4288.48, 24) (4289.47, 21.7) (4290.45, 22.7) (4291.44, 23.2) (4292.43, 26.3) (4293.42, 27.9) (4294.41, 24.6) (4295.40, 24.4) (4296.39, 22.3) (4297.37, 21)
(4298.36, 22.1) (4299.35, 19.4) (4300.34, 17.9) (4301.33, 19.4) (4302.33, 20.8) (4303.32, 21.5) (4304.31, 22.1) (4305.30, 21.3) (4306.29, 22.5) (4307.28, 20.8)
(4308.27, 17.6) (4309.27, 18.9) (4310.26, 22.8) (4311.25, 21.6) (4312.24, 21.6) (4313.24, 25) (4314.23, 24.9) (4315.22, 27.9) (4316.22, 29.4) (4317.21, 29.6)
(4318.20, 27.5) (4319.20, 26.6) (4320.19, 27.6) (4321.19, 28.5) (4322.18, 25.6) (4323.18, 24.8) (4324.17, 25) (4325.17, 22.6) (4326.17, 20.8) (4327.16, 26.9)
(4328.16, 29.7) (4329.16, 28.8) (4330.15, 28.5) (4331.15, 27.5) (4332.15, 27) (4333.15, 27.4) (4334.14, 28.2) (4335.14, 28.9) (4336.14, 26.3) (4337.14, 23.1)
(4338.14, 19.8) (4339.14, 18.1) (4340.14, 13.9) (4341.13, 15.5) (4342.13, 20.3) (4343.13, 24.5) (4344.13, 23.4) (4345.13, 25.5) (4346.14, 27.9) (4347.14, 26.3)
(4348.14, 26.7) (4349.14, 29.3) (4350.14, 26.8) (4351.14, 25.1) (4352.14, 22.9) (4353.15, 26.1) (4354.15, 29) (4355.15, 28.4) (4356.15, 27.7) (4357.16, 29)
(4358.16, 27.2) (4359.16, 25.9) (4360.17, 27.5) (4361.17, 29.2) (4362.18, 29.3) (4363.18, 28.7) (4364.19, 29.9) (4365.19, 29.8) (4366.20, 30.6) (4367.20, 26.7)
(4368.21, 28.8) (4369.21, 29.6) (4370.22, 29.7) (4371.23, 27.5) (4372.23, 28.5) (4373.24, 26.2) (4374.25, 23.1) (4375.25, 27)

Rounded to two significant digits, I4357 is -0.10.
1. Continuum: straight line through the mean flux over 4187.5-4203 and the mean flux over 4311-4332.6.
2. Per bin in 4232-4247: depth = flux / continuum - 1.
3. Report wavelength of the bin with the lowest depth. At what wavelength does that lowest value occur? 4237.44 angstrom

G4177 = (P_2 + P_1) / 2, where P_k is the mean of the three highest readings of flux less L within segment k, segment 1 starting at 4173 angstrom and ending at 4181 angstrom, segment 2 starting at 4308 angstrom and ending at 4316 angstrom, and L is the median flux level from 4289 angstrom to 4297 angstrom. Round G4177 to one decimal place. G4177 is 3.5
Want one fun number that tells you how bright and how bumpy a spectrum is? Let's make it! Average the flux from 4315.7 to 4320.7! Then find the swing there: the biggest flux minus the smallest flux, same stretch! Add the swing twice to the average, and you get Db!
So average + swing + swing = 34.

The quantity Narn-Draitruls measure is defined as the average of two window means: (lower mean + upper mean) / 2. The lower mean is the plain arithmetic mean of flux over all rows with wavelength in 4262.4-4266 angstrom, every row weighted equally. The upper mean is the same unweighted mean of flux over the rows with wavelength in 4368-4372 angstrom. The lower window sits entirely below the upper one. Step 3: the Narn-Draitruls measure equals 29.0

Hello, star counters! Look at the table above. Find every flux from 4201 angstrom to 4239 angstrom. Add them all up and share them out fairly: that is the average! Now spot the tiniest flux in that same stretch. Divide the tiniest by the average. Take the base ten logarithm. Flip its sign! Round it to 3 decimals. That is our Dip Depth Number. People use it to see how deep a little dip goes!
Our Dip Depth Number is 0.235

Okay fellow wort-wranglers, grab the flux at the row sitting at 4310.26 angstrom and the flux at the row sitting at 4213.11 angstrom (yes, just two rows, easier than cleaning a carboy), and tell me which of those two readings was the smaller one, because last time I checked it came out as 22.8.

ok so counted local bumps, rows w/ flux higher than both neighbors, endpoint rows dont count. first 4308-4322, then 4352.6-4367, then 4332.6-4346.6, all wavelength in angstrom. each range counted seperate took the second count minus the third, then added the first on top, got 5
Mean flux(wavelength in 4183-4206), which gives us 27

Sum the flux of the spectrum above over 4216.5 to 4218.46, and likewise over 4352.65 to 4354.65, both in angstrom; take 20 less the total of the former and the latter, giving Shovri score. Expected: -91.6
